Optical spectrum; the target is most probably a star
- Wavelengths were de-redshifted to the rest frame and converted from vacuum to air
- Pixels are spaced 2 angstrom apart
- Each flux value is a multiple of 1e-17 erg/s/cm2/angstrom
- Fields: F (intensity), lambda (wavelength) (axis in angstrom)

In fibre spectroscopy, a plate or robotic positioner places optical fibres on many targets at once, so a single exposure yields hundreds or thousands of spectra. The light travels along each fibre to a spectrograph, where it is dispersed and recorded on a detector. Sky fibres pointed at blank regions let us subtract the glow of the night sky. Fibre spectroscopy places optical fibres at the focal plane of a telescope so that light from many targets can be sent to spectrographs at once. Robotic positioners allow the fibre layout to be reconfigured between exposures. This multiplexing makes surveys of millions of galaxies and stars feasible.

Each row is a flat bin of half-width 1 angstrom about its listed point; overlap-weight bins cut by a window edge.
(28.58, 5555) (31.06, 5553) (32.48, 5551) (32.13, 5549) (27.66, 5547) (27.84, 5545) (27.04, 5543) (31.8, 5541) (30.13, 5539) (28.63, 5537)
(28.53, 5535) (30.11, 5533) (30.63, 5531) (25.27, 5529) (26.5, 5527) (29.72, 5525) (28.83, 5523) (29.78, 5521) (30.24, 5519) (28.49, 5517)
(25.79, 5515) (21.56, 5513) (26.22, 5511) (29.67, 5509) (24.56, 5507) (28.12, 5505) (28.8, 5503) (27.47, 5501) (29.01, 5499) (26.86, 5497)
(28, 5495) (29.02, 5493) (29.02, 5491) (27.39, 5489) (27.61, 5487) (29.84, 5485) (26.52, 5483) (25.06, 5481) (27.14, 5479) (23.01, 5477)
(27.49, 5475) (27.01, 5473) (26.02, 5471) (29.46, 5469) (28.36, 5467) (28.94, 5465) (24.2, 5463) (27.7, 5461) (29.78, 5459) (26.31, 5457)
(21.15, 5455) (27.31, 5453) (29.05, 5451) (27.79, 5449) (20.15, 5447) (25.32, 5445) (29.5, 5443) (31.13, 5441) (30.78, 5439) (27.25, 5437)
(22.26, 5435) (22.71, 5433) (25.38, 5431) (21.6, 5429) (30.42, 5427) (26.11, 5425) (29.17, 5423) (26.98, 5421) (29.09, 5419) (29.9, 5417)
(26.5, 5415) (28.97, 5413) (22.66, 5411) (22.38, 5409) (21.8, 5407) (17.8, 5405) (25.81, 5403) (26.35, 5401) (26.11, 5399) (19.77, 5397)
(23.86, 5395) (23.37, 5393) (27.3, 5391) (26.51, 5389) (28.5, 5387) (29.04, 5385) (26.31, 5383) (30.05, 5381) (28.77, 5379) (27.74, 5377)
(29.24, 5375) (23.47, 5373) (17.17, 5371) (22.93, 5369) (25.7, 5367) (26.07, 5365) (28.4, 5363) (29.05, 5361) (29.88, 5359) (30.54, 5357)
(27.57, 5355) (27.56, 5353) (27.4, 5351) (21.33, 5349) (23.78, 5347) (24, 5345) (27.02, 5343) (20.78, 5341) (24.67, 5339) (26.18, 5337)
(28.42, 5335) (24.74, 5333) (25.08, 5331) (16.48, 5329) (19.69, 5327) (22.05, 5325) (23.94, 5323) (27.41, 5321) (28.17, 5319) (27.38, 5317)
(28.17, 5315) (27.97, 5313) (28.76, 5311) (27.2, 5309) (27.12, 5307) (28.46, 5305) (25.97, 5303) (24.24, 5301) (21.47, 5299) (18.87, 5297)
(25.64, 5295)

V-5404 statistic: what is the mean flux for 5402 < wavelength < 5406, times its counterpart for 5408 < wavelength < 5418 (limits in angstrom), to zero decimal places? 569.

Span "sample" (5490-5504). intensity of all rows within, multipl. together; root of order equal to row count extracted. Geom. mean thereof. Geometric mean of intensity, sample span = 28.3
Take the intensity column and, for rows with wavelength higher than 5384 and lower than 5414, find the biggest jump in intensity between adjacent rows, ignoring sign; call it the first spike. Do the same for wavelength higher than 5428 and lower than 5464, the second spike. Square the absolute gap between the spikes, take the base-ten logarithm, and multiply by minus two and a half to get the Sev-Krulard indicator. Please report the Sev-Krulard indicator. 2.2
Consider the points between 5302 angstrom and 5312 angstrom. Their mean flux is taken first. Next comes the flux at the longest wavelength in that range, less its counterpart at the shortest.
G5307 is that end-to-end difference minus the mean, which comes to -25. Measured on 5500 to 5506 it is -27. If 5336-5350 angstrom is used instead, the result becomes -29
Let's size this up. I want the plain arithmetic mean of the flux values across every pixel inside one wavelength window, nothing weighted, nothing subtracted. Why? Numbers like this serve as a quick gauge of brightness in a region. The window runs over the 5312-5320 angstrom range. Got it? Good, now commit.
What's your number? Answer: 28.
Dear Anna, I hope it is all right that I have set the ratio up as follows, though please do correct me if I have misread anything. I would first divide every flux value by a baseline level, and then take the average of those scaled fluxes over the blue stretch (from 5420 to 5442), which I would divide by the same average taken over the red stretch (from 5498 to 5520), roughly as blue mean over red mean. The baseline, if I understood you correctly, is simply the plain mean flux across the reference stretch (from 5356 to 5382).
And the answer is 0.98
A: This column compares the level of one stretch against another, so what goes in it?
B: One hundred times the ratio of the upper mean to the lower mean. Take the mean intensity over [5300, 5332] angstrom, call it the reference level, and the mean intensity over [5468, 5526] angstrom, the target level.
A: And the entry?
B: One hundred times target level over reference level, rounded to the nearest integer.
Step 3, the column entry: 108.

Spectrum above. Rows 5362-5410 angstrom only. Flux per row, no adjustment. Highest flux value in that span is 30.05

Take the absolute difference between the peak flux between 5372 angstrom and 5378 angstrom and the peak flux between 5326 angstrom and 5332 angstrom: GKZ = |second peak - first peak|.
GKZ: 4.2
